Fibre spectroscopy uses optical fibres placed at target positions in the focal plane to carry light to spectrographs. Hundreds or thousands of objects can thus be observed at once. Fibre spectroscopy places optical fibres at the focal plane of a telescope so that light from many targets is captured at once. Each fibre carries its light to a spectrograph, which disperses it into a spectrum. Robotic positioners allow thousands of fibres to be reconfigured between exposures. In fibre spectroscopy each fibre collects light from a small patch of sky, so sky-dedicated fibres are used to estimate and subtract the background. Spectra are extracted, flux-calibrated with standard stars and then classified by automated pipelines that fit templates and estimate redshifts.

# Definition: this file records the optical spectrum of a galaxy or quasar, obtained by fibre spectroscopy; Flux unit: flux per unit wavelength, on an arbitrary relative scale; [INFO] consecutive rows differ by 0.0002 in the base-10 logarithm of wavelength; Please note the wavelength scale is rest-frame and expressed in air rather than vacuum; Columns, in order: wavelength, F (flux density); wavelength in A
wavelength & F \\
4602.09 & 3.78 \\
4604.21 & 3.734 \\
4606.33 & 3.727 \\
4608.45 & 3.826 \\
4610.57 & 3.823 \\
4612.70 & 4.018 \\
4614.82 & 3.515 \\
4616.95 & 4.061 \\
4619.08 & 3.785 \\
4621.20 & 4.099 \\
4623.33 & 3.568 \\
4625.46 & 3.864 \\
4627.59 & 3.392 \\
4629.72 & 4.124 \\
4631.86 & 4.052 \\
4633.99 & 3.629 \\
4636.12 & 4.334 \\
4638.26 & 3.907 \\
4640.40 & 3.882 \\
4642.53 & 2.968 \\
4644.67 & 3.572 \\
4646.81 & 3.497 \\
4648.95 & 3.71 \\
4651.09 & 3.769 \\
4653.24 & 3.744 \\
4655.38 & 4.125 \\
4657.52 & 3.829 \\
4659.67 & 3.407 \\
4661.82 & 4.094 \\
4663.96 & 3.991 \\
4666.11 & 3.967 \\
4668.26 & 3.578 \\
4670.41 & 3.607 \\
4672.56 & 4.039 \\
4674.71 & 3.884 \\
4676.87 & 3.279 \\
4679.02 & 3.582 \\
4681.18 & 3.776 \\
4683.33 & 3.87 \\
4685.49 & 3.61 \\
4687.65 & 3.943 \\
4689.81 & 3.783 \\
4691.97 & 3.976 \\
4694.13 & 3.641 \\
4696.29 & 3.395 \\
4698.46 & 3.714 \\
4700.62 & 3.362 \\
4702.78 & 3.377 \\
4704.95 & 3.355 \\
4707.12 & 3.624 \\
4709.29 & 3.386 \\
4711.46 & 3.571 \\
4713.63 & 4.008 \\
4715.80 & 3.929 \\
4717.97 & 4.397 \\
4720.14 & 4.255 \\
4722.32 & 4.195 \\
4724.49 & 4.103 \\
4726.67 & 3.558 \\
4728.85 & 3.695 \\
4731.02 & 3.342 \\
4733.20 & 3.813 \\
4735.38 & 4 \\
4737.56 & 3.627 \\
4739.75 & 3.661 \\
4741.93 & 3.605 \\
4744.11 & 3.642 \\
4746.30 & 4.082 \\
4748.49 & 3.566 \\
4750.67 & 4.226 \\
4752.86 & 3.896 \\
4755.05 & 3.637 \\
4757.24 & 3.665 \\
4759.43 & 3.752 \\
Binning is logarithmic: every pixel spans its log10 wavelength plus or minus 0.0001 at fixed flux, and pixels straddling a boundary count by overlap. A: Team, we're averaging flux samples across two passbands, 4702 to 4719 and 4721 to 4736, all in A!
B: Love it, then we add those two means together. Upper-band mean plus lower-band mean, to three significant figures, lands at 7.52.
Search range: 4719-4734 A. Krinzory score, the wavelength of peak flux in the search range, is 4720.14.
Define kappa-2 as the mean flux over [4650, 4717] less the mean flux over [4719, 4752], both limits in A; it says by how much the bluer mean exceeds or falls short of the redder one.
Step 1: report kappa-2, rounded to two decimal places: -0.11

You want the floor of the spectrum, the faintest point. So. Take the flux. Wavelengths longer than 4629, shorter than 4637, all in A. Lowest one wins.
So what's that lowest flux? 3.629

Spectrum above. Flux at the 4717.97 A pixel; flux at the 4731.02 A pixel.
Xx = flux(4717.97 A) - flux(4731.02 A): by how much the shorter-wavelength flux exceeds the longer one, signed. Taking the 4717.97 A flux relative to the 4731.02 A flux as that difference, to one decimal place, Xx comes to 1.1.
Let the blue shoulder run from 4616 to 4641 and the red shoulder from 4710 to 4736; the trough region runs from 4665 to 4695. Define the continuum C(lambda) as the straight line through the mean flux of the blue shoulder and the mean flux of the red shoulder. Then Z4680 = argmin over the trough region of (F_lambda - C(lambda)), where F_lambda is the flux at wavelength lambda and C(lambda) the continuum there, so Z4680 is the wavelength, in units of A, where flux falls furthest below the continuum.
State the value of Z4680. 4676.87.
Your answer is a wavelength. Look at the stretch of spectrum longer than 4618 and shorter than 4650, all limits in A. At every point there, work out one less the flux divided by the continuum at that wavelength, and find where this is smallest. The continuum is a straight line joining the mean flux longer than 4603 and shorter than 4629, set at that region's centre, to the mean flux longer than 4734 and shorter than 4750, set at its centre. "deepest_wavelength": 4636.12 A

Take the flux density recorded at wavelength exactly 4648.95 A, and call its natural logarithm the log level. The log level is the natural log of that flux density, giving 1.31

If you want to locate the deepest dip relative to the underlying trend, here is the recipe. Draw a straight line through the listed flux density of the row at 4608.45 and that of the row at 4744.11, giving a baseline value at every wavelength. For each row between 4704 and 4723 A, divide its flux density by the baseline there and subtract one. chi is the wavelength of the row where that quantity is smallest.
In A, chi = 4704.95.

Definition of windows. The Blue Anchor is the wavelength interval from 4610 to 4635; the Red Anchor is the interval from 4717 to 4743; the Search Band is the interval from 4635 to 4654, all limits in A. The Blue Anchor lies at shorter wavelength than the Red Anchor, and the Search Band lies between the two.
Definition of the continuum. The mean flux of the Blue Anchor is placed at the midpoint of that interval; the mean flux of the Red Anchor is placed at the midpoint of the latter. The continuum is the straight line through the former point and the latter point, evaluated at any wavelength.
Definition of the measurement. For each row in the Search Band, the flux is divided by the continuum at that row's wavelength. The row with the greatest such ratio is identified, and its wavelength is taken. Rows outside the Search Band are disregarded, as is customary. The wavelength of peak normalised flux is 4636.12 A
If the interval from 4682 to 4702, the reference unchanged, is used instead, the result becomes 4691.97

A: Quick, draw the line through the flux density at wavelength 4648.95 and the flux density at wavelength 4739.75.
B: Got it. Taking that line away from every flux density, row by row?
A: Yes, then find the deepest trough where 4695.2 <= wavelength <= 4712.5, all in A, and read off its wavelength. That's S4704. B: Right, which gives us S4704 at 4704.95 A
